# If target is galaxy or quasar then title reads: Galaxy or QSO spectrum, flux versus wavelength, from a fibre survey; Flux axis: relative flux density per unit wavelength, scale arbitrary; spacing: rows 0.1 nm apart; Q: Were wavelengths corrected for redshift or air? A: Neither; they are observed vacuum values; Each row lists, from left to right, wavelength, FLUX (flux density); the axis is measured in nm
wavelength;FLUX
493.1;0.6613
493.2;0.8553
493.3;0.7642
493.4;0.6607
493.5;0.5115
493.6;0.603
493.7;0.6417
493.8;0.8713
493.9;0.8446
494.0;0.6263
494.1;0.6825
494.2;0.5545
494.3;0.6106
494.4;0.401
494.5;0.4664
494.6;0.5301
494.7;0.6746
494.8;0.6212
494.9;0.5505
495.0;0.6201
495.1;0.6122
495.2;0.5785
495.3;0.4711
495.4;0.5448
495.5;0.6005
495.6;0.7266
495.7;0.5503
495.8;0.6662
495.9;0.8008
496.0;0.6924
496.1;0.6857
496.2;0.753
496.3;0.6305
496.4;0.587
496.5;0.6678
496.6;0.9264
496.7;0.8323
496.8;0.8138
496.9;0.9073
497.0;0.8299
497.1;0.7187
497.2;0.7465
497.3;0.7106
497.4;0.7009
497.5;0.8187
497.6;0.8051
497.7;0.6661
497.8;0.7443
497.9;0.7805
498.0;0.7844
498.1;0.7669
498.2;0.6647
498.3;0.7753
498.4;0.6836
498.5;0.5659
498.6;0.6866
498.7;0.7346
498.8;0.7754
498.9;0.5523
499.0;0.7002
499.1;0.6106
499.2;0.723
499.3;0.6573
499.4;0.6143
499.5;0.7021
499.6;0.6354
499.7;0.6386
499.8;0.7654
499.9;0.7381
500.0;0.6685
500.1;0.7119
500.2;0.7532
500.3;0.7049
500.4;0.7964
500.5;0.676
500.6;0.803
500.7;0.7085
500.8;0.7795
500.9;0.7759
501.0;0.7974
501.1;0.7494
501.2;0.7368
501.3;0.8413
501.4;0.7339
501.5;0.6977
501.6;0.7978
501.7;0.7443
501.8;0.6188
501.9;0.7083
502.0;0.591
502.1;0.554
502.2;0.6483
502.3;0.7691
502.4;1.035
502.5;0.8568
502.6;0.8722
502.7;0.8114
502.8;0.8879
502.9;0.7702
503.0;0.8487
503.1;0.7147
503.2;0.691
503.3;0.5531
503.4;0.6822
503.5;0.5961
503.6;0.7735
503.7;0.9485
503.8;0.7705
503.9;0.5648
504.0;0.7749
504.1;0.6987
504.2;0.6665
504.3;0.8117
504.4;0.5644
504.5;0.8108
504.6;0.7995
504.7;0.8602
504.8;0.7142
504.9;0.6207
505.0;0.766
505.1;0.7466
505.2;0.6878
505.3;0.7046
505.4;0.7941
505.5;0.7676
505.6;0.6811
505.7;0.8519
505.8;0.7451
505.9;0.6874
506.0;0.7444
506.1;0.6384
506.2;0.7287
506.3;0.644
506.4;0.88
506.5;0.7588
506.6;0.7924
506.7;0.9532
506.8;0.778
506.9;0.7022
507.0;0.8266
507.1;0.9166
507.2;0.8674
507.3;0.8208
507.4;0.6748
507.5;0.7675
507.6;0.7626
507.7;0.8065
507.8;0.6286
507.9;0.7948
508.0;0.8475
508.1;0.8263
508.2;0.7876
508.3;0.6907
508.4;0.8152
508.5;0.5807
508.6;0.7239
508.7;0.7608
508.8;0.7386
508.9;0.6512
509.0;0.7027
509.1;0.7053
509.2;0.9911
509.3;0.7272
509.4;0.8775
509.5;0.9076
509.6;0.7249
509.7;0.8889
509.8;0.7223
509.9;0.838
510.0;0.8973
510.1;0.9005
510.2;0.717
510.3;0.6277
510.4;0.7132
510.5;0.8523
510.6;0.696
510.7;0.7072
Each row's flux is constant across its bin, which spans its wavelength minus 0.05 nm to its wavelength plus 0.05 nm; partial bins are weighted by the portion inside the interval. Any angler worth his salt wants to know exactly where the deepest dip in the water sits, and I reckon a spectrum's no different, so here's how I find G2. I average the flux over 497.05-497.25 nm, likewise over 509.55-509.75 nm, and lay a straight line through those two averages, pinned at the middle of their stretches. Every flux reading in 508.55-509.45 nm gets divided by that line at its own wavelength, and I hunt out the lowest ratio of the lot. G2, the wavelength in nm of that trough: 508.9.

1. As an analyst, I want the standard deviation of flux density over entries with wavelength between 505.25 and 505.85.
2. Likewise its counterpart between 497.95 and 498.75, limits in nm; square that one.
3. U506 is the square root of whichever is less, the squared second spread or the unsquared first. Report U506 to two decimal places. 0.07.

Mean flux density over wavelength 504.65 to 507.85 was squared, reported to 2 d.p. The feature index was 0.58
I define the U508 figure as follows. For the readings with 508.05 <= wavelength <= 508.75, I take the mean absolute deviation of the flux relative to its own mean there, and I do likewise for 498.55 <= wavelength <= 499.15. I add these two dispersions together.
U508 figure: 0.13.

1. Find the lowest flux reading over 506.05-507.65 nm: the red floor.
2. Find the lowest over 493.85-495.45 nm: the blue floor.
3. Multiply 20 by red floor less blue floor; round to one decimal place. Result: 4.7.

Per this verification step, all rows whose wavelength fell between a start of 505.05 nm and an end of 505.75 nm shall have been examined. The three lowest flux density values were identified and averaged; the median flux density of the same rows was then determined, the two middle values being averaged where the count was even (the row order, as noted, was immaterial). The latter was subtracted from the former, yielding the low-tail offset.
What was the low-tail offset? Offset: -0.06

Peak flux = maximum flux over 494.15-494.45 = 0.6106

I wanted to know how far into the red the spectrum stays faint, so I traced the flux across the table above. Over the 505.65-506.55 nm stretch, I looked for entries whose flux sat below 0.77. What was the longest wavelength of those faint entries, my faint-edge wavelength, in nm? 506.5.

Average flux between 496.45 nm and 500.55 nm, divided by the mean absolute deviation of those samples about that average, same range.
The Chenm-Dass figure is 11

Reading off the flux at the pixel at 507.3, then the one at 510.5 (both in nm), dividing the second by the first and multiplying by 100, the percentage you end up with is 104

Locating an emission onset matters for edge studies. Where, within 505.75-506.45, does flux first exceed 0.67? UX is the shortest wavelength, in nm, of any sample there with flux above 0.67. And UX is 505.8 nm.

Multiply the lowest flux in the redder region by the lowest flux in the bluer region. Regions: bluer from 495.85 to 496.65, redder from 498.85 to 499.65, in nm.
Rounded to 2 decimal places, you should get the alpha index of 0.32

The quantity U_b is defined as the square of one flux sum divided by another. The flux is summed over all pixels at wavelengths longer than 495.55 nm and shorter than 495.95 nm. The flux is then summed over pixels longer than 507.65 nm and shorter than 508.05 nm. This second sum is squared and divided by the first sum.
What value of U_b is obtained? 3.5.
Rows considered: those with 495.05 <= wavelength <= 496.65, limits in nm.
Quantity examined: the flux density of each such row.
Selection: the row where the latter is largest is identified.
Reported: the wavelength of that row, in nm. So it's 496.6 nm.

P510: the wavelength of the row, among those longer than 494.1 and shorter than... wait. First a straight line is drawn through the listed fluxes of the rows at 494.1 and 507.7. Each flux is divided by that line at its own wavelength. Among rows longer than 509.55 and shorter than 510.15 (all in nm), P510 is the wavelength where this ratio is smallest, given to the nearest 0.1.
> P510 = 509.8 nm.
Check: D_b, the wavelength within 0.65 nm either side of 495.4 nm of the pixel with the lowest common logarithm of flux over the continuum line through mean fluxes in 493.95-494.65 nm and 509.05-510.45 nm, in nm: 495.3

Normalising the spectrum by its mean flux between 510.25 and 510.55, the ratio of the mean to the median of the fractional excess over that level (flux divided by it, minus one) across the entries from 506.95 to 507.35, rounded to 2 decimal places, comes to 1.09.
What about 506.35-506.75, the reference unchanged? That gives 1.09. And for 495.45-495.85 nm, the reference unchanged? 0.97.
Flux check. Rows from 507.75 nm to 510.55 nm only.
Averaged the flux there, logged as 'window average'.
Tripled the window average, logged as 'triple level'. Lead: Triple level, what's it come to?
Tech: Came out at 2.32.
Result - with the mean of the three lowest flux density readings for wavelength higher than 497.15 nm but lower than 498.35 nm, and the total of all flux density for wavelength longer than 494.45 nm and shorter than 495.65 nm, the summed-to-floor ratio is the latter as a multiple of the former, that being 10.3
